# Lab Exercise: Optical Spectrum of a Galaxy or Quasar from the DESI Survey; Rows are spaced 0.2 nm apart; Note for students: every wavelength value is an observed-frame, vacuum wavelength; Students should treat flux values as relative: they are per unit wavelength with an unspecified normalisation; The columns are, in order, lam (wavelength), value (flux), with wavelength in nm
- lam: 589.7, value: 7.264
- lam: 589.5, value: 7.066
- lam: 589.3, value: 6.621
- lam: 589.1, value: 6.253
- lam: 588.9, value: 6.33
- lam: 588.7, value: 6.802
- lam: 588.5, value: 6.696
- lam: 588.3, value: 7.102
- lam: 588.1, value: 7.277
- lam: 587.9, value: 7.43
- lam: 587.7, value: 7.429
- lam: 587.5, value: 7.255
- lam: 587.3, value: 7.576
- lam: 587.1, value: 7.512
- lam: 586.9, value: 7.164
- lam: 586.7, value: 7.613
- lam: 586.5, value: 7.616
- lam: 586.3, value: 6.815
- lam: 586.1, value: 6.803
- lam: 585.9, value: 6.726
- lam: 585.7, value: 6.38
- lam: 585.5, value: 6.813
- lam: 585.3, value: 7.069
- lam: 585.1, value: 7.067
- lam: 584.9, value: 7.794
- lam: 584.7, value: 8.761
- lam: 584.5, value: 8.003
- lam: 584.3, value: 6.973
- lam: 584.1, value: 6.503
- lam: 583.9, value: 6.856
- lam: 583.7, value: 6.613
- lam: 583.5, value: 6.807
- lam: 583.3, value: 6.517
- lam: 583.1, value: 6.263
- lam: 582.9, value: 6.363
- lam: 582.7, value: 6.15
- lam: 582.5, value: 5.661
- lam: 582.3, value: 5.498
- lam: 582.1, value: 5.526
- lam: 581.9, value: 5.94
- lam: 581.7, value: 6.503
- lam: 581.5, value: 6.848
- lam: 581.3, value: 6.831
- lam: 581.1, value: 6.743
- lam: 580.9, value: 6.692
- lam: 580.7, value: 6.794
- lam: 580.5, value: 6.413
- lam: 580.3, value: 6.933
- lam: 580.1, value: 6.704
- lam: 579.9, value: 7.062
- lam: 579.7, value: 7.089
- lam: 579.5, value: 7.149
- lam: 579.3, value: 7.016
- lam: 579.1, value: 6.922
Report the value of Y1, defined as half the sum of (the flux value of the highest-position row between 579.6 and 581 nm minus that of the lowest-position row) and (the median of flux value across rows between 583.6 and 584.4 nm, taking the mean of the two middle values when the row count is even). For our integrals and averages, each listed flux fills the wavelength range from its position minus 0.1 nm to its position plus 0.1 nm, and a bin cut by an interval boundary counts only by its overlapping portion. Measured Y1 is 3.17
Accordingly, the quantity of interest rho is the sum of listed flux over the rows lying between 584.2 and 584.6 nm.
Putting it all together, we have 15.0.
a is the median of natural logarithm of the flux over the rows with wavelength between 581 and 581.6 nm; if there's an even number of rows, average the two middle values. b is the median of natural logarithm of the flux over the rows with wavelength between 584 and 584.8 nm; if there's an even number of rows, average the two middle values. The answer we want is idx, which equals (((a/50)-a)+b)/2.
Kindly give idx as 0.06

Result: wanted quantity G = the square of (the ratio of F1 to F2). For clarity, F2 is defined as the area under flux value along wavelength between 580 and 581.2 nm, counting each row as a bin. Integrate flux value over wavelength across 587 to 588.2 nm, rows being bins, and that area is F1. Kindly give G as 1.2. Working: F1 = 8.9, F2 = 8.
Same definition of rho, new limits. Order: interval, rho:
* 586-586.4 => 13.6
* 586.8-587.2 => 14.7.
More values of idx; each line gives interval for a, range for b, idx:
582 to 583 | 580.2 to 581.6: 0.11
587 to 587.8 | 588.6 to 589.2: -0.06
